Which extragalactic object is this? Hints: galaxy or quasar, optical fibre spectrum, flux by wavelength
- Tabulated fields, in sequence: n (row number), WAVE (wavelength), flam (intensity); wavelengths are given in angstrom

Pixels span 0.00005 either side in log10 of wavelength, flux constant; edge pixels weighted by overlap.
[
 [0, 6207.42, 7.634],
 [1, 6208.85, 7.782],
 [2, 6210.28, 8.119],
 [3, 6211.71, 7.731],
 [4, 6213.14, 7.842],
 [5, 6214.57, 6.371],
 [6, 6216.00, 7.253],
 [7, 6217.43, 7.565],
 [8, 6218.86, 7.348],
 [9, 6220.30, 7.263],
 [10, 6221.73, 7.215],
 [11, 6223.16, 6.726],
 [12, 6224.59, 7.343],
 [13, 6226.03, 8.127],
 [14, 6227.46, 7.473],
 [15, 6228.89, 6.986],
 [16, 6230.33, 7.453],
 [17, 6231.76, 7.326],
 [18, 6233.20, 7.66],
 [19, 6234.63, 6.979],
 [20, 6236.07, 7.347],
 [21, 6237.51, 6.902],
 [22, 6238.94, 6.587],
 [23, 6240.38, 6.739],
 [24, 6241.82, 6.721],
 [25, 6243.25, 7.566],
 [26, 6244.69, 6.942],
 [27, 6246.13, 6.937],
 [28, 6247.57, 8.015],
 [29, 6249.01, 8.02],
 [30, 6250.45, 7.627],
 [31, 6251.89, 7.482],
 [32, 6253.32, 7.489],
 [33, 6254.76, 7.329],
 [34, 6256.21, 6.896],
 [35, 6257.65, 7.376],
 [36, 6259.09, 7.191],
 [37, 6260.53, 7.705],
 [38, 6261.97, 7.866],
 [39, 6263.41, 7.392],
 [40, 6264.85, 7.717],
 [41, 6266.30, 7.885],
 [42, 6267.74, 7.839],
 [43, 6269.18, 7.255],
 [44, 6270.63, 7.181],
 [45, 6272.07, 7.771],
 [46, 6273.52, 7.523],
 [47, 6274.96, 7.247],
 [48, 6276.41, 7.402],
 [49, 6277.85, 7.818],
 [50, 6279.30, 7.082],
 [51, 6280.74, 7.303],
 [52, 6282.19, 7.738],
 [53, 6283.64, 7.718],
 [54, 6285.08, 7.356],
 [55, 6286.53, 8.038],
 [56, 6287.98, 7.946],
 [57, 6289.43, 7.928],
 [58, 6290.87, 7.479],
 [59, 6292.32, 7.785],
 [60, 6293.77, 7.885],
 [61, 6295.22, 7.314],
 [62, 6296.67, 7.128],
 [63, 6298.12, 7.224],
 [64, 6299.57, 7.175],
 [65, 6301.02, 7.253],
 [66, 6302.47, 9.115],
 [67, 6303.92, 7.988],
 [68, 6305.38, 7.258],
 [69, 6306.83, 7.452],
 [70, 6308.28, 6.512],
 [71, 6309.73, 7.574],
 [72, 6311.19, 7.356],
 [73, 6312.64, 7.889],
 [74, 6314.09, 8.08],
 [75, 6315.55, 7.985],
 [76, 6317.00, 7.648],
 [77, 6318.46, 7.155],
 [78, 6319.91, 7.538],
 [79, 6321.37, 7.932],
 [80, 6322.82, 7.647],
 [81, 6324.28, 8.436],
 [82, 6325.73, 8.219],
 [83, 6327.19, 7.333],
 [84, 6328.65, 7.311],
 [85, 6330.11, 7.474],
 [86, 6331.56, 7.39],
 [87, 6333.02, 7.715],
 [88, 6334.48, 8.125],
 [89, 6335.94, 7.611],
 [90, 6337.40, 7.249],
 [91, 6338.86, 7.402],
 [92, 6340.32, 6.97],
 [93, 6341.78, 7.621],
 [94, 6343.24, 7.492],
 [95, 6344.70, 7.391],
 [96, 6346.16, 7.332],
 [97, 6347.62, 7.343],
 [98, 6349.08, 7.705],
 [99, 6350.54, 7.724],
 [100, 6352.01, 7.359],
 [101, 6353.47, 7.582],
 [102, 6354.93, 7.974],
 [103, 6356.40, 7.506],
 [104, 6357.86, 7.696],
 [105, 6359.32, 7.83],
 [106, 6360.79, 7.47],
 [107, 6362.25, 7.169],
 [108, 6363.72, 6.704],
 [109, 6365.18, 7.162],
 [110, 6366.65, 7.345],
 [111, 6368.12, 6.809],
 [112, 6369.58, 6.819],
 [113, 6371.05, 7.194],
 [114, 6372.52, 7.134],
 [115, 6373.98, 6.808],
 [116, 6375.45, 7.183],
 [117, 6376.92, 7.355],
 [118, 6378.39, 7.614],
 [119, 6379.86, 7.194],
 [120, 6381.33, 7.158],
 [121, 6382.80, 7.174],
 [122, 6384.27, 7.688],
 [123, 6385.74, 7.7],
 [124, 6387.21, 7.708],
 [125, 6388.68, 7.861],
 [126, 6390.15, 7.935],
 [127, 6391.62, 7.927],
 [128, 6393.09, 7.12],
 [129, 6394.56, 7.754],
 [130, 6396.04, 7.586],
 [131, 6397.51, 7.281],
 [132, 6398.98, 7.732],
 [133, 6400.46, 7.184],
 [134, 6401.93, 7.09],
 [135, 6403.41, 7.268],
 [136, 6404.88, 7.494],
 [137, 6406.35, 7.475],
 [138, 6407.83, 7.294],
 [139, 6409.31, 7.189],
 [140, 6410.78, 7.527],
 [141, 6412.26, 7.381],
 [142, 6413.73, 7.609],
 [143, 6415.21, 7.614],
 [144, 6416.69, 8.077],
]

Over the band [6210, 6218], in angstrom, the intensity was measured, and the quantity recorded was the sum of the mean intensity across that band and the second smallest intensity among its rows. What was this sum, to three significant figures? 14.7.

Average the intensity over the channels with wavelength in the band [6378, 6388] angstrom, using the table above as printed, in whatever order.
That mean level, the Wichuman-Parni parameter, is 7.46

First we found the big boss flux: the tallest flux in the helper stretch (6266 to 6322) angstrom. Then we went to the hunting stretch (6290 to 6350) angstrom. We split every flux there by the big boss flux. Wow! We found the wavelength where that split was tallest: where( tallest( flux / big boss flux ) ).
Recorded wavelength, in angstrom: 6302.47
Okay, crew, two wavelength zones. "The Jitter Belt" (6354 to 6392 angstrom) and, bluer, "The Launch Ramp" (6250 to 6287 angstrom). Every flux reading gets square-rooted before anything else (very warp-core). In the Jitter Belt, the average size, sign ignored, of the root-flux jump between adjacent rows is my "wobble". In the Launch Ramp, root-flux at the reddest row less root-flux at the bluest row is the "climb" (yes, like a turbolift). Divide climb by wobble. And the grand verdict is 1.7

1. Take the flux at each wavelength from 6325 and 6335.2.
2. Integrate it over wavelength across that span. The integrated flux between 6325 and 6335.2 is 78.1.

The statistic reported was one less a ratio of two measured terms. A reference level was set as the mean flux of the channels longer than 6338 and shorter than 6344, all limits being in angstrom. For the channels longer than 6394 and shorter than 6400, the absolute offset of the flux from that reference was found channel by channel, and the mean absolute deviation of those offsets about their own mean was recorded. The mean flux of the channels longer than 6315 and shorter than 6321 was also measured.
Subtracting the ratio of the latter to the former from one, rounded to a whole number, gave -68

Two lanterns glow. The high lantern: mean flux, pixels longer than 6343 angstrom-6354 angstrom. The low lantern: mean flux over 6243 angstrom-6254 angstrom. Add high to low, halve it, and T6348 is 7.50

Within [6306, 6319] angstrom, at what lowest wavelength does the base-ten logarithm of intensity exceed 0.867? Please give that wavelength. 6306.83 angstrom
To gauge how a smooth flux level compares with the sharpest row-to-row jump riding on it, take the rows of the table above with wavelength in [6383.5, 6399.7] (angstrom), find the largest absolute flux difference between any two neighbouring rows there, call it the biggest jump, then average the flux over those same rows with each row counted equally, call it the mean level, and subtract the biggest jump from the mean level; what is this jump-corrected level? 6.86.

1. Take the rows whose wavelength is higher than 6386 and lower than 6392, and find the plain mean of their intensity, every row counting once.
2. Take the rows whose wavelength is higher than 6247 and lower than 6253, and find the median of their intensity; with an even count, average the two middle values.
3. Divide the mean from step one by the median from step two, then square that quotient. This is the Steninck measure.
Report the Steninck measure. 1.01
